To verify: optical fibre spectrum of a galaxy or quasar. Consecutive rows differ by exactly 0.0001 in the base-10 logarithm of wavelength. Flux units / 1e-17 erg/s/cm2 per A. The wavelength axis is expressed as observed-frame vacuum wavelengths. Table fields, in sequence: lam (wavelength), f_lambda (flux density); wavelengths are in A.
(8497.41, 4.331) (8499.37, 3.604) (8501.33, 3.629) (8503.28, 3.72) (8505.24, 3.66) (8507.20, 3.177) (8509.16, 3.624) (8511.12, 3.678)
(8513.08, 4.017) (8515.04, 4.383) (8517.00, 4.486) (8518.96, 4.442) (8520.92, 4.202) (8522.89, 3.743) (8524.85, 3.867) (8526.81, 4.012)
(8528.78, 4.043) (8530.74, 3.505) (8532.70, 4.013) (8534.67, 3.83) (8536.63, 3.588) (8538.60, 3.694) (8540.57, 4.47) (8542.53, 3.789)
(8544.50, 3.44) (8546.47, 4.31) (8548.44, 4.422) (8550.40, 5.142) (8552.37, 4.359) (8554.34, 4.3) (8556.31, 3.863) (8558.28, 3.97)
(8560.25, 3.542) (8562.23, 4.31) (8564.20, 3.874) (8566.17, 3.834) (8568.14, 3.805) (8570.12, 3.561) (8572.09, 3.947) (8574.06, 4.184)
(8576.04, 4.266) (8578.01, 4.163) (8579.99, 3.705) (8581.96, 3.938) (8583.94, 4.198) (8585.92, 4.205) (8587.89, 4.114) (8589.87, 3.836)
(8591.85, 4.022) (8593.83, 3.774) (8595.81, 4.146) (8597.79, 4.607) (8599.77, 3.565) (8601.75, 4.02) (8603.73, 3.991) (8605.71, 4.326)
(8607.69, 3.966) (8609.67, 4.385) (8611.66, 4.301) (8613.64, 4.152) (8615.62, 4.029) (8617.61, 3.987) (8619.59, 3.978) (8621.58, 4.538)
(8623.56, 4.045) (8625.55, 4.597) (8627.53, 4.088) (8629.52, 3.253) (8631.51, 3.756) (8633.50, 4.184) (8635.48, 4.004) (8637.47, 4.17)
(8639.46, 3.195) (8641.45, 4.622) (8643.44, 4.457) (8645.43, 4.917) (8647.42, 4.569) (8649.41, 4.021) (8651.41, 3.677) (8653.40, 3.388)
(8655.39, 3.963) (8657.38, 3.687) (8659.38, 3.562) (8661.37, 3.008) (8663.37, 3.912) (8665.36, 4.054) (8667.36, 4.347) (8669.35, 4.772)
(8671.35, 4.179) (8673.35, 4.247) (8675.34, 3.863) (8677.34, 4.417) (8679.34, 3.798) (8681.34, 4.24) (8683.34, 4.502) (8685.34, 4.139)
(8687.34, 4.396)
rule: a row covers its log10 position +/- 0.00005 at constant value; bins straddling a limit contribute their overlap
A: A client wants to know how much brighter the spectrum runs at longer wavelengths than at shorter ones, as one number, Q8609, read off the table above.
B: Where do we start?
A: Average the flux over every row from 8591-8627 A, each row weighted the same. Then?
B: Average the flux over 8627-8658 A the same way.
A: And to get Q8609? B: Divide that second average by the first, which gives 0.97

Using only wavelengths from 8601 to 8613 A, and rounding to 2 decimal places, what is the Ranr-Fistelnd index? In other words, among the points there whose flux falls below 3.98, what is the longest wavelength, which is 8607.69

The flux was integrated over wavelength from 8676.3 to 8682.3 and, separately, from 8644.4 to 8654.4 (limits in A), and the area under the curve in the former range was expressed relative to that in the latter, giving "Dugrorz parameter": 0.6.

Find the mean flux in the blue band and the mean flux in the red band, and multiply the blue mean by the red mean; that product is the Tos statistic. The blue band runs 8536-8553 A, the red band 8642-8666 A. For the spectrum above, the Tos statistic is 16.3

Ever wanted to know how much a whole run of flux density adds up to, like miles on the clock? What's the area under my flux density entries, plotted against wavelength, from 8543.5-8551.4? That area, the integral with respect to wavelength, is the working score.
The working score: 34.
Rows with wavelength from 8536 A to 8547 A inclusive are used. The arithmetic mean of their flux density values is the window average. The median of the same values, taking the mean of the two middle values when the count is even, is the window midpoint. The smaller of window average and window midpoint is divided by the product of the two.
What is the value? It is 0.258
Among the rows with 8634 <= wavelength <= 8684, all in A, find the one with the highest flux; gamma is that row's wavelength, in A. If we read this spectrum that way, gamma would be 8645.43 A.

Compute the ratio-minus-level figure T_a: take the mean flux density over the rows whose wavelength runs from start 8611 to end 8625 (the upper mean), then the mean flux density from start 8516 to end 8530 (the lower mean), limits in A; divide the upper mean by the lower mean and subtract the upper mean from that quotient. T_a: -3.14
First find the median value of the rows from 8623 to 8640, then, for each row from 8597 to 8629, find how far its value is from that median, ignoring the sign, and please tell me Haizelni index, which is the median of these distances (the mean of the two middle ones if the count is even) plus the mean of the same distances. 0.31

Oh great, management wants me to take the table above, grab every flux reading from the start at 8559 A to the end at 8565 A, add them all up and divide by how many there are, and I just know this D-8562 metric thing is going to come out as 3.91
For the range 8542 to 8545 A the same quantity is 3.61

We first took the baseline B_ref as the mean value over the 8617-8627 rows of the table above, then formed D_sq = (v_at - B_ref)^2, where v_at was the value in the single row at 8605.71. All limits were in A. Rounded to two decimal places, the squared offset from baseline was 0.01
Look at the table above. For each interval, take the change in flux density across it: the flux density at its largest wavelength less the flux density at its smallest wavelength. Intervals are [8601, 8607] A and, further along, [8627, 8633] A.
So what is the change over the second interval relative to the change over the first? -1.1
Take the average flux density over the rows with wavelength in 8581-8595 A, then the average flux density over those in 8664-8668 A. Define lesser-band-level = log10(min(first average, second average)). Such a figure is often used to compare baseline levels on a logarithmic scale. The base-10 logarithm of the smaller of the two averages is 0.603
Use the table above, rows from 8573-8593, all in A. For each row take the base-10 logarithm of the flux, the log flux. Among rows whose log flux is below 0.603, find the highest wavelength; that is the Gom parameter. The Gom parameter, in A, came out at 8589.87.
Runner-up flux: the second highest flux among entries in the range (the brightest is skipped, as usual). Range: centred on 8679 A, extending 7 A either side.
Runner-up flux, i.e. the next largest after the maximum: 4.417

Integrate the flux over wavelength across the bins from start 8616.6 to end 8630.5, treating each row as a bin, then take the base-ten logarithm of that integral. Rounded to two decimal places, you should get 1.75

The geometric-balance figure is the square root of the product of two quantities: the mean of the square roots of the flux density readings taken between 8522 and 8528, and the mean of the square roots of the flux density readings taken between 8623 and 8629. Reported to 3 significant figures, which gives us 2.01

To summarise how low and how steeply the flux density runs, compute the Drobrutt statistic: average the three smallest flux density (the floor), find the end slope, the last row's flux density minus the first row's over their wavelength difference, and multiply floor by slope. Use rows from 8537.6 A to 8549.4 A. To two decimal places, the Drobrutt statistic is 0.27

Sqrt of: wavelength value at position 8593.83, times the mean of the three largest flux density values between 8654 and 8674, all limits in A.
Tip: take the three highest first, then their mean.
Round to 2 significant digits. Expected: 4.1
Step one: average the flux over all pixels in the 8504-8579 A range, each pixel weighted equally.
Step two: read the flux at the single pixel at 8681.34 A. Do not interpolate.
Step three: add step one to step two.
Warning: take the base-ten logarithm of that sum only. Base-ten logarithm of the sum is 0.915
